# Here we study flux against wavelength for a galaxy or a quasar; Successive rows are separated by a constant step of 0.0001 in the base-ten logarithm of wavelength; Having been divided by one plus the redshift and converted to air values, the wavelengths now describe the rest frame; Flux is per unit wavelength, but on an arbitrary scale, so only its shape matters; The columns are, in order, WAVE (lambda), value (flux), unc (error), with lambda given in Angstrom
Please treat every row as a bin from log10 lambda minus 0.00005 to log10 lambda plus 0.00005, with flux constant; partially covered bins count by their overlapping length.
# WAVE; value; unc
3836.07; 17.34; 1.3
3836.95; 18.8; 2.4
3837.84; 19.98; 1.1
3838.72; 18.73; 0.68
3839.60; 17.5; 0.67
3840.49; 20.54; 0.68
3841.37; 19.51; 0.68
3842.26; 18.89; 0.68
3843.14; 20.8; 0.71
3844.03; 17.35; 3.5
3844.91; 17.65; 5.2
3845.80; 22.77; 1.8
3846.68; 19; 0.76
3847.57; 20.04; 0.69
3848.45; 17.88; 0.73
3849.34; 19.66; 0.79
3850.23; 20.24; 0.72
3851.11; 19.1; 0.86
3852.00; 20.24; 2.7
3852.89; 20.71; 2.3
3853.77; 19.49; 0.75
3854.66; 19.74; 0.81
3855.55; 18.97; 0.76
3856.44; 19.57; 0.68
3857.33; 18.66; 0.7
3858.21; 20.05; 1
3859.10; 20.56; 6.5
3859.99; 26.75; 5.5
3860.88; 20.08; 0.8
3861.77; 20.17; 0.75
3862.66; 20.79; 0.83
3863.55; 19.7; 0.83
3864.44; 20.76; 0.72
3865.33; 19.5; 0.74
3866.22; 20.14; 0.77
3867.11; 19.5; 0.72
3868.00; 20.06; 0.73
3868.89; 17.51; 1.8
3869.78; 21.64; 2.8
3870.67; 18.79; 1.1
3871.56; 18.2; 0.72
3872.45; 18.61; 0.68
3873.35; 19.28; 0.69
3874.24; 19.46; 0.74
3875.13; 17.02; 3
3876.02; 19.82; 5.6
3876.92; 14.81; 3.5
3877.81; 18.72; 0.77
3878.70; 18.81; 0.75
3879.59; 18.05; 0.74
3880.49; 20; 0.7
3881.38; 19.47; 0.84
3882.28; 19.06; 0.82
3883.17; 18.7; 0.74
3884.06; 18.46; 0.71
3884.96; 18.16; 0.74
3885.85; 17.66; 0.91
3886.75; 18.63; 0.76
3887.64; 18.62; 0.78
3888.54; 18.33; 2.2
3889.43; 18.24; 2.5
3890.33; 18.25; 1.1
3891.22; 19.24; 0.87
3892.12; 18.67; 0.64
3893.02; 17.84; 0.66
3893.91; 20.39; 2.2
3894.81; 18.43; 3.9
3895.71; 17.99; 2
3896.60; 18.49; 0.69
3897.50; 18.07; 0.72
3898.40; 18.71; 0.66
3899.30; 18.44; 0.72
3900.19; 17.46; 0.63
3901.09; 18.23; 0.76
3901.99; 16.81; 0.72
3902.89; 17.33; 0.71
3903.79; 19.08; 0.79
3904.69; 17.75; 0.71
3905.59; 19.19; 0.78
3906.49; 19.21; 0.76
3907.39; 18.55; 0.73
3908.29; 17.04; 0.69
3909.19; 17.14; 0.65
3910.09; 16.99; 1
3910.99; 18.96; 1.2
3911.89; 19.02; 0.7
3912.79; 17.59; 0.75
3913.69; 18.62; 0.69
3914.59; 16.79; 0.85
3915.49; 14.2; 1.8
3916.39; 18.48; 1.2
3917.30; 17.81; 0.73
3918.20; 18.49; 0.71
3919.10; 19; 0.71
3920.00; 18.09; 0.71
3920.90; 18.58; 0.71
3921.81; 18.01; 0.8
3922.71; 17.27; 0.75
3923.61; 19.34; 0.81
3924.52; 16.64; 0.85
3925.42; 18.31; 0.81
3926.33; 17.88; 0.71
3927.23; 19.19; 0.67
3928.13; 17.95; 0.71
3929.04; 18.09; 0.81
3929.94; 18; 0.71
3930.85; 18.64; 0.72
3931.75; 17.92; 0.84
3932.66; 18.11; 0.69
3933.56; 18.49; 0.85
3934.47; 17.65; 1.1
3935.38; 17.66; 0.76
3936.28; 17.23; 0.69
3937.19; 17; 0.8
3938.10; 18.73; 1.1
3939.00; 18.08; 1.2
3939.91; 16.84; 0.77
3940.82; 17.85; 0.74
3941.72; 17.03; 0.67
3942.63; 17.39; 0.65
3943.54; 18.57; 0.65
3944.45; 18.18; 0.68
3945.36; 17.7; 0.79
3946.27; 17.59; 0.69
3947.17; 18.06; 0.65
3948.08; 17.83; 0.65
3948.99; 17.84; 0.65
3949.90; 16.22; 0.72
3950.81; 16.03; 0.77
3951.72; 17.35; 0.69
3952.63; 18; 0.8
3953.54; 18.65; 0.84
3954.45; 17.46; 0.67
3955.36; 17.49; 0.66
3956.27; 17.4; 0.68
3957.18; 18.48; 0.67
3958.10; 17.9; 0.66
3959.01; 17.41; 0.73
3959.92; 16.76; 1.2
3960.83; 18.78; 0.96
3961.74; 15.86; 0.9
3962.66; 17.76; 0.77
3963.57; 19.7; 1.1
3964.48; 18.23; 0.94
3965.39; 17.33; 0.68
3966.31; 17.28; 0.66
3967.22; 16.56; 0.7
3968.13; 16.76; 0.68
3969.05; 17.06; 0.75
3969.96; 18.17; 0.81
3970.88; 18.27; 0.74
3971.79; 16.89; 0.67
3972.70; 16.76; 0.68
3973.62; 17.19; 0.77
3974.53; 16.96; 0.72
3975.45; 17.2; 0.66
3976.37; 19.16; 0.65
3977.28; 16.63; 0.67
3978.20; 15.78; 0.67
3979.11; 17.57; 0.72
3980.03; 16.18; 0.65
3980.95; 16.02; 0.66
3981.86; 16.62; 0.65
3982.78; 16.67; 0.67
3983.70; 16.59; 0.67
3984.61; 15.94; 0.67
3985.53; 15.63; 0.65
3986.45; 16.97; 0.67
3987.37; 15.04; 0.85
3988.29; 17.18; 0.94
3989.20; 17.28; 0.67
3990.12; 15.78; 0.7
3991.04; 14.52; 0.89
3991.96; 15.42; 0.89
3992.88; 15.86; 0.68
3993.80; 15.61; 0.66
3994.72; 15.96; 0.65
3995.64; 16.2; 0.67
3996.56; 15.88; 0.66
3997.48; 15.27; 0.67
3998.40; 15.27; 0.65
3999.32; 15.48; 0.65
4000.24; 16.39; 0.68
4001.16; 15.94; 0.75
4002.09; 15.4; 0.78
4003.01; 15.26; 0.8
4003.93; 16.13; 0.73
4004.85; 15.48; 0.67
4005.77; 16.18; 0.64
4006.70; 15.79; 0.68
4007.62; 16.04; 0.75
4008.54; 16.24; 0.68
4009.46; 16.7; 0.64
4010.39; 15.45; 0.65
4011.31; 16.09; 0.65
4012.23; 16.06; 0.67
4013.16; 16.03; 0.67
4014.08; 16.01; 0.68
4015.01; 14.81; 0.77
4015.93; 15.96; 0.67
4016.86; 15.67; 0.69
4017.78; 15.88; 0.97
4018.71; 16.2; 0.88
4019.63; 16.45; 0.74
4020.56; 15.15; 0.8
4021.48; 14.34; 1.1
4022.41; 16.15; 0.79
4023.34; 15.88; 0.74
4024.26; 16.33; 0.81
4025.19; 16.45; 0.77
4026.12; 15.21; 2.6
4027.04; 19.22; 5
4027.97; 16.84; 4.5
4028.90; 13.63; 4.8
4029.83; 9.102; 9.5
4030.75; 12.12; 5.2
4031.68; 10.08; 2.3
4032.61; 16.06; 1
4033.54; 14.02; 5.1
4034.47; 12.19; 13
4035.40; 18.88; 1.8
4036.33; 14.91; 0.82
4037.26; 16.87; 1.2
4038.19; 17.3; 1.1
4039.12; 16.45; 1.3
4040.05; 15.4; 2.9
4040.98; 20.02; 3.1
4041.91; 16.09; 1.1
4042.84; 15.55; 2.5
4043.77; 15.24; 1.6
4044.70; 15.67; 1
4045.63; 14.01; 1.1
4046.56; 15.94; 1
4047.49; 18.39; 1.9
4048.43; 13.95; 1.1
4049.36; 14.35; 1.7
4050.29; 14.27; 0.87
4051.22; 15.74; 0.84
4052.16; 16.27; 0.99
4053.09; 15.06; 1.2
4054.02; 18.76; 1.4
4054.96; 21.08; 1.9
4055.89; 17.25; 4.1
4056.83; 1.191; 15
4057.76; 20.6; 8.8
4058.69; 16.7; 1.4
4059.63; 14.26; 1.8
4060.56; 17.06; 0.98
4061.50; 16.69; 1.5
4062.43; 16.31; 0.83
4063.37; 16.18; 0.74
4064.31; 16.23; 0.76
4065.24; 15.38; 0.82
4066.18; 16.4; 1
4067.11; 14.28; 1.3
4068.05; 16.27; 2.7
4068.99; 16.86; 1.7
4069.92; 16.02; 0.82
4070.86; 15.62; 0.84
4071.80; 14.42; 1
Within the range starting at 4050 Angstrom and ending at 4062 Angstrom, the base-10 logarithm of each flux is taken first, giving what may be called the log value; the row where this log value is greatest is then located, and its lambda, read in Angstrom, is 4054.96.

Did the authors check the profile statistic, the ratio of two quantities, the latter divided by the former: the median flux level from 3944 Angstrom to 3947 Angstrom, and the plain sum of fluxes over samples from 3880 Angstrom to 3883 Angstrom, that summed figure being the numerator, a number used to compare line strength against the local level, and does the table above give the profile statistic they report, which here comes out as 3.3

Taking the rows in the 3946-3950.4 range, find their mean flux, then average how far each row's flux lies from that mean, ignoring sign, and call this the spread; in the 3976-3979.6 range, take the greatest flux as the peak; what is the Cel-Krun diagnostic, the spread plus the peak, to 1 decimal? 19.7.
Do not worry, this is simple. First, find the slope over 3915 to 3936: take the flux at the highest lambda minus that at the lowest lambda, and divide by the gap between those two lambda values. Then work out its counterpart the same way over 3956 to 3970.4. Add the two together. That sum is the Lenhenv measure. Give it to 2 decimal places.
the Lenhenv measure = 0.23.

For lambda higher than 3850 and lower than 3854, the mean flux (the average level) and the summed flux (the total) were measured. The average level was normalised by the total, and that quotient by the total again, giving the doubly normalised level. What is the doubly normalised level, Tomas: 0.0020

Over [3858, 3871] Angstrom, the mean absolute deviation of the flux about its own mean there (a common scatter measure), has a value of 1.13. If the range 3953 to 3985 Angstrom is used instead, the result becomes 0.74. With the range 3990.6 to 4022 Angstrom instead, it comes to 0.42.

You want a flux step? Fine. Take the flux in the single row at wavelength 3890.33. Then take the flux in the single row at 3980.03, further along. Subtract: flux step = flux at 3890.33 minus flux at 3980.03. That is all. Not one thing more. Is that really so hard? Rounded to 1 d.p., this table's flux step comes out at 2.1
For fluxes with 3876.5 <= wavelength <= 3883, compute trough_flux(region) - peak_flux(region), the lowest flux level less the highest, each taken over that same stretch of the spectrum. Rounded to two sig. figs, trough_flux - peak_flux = -5.2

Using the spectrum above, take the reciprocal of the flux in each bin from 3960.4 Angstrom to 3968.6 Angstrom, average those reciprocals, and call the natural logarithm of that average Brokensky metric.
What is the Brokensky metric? -2.86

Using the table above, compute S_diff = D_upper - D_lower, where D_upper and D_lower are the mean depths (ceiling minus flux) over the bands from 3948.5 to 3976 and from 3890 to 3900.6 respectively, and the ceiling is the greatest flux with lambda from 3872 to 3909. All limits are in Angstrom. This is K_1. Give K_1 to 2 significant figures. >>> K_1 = 1.0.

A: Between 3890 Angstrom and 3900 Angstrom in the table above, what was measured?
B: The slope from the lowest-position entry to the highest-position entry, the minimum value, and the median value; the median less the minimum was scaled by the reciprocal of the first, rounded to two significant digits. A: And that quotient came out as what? 28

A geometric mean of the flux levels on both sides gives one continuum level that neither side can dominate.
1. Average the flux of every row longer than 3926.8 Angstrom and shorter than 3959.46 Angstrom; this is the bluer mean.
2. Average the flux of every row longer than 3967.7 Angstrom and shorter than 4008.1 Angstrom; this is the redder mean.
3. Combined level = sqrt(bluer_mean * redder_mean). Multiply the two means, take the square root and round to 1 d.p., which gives 17.0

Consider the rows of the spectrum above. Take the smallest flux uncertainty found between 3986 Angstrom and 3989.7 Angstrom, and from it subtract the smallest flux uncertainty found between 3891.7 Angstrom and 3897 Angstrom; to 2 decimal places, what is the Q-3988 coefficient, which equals 0.03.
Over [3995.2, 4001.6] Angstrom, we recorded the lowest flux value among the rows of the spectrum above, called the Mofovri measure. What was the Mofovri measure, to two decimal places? 15.27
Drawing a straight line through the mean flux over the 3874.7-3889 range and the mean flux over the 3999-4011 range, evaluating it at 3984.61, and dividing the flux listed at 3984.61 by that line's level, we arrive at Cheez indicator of 0.98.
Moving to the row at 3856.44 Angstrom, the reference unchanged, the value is 1.03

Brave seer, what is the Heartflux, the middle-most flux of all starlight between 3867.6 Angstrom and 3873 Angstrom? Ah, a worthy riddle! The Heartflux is 18.7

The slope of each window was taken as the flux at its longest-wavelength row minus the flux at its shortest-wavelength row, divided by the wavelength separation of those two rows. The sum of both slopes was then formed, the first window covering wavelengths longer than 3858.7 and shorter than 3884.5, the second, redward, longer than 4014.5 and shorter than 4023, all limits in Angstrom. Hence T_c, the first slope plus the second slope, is 0.10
